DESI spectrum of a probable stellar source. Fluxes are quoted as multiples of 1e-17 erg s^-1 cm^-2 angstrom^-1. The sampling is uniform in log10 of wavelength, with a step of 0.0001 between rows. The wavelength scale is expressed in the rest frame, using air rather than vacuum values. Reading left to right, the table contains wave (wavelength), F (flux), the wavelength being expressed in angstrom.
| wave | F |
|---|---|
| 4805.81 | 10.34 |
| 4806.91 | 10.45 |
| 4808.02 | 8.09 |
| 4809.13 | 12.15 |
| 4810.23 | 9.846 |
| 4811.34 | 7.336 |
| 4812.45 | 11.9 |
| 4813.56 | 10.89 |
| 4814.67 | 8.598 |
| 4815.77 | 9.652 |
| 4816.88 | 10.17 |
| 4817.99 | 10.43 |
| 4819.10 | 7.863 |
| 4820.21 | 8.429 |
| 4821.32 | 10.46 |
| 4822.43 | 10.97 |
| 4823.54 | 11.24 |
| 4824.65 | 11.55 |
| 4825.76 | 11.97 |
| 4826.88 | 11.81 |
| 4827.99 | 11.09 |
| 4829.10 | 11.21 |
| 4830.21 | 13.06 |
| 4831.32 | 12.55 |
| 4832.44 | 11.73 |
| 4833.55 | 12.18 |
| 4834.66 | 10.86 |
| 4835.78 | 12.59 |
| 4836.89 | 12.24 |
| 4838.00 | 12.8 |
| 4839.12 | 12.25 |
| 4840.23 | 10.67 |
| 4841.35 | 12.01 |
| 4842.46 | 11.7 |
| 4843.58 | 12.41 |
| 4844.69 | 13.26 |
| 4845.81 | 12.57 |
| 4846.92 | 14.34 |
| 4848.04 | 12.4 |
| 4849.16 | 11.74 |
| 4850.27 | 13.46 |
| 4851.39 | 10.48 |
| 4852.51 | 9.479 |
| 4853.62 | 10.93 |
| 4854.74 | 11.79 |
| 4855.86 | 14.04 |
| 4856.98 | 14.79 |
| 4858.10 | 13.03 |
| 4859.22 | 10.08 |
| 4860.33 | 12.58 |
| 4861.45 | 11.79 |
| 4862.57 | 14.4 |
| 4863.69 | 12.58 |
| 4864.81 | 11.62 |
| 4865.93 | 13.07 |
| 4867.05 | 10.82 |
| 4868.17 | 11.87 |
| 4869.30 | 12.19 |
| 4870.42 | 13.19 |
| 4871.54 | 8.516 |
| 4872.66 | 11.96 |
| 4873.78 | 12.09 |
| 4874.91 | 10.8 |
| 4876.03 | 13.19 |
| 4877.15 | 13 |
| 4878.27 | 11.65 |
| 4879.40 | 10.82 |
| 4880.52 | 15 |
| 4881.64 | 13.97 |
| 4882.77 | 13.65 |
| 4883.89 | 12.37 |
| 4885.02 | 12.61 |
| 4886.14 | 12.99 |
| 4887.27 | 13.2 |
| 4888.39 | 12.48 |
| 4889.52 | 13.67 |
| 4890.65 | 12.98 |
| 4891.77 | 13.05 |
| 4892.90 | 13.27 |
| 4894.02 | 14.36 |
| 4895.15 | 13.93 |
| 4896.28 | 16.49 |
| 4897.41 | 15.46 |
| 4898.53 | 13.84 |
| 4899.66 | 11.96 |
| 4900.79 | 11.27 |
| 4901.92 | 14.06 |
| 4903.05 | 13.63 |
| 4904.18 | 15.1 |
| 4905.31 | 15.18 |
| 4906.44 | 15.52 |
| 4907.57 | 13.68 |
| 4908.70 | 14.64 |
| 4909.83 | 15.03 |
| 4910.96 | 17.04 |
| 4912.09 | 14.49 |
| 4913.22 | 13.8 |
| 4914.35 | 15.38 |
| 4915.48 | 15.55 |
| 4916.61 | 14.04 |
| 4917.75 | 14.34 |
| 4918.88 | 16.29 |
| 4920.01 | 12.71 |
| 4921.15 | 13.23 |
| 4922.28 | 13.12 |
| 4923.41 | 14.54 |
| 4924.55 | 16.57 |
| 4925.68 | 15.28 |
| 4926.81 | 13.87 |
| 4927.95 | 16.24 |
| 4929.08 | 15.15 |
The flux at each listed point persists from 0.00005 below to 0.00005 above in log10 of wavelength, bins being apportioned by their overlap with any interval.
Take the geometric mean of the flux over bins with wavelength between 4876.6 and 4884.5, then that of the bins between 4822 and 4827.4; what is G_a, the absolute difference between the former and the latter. 1.35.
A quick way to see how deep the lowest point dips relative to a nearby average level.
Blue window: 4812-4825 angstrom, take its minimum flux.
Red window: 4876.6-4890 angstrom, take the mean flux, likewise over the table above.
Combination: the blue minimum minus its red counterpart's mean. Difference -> -5.1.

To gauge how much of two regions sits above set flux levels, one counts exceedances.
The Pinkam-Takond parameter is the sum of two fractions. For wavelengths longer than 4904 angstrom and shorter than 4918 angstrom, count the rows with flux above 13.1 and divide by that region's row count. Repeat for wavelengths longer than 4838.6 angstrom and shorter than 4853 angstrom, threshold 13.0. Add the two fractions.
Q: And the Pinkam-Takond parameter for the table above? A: 1.2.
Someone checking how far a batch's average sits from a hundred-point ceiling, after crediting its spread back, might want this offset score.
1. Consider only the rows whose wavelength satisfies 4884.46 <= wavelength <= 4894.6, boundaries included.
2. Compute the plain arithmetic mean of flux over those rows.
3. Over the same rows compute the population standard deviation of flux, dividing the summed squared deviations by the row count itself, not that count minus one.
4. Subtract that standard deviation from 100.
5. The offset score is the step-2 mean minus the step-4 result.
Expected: -86.3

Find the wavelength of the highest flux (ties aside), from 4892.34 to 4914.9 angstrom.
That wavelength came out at 4910.96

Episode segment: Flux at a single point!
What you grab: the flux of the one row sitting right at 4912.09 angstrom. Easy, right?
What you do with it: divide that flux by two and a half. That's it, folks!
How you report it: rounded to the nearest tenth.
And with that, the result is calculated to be 5.8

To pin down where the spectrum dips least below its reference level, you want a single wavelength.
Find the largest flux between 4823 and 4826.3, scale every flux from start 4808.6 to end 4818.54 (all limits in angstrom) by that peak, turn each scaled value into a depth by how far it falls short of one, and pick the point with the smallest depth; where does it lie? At 4809.13 angstrom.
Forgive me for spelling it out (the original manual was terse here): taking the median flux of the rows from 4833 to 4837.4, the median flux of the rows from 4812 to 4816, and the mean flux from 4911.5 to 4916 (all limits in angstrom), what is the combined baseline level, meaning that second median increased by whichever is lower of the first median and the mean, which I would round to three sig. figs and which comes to 22.5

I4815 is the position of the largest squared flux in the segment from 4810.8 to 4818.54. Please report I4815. 4812.45 angstrom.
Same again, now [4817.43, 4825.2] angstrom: 4824.65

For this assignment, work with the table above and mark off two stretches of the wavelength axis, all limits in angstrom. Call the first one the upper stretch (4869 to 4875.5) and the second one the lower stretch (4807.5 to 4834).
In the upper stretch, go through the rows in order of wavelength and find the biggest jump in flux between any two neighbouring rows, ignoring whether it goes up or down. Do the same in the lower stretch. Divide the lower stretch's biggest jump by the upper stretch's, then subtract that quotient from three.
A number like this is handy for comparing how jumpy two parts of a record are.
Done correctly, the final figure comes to 2.0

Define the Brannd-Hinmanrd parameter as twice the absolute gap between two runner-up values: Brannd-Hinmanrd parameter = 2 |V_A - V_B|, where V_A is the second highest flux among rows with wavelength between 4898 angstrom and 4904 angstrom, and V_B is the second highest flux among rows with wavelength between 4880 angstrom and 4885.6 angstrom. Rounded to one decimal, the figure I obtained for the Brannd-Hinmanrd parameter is 0.3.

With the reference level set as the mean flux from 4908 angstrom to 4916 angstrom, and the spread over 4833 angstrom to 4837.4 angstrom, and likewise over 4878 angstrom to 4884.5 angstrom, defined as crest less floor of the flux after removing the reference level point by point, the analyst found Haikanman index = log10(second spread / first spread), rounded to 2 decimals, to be 0.38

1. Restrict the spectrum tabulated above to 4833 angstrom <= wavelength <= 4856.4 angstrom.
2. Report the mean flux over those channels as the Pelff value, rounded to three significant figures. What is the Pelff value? 12.1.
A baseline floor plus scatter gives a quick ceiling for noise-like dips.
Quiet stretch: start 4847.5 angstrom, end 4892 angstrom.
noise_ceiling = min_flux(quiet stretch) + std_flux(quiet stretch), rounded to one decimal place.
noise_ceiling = 9.9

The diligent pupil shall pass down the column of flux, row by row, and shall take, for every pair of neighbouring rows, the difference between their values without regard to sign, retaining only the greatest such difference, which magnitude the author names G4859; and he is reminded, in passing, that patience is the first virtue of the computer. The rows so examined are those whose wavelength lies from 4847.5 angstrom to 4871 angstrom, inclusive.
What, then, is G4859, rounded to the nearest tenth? 3.0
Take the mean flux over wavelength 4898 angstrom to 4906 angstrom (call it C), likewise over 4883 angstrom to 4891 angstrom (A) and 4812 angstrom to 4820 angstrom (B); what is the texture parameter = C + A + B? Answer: 36.4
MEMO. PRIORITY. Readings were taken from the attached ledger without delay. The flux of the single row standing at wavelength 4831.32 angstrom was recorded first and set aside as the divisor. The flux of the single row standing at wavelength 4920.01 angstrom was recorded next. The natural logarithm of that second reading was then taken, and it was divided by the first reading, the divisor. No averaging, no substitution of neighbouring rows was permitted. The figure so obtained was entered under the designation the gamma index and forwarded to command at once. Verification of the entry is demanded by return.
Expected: 0.203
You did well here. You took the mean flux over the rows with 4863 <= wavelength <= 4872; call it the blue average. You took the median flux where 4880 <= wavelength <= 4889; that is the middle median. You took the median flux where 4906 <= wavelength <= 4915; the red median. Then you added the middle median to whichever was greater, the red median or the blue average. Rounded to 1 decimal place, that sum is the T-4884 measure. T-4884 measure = 27.9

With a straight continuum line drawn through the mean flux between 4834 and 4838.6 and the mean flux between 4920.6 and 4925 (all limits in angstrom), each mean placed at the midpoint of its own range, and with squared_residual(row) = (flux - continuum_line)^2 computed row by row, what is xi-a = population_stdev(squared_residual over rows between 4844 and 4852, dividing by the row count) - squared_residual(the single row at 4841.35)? 1.6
